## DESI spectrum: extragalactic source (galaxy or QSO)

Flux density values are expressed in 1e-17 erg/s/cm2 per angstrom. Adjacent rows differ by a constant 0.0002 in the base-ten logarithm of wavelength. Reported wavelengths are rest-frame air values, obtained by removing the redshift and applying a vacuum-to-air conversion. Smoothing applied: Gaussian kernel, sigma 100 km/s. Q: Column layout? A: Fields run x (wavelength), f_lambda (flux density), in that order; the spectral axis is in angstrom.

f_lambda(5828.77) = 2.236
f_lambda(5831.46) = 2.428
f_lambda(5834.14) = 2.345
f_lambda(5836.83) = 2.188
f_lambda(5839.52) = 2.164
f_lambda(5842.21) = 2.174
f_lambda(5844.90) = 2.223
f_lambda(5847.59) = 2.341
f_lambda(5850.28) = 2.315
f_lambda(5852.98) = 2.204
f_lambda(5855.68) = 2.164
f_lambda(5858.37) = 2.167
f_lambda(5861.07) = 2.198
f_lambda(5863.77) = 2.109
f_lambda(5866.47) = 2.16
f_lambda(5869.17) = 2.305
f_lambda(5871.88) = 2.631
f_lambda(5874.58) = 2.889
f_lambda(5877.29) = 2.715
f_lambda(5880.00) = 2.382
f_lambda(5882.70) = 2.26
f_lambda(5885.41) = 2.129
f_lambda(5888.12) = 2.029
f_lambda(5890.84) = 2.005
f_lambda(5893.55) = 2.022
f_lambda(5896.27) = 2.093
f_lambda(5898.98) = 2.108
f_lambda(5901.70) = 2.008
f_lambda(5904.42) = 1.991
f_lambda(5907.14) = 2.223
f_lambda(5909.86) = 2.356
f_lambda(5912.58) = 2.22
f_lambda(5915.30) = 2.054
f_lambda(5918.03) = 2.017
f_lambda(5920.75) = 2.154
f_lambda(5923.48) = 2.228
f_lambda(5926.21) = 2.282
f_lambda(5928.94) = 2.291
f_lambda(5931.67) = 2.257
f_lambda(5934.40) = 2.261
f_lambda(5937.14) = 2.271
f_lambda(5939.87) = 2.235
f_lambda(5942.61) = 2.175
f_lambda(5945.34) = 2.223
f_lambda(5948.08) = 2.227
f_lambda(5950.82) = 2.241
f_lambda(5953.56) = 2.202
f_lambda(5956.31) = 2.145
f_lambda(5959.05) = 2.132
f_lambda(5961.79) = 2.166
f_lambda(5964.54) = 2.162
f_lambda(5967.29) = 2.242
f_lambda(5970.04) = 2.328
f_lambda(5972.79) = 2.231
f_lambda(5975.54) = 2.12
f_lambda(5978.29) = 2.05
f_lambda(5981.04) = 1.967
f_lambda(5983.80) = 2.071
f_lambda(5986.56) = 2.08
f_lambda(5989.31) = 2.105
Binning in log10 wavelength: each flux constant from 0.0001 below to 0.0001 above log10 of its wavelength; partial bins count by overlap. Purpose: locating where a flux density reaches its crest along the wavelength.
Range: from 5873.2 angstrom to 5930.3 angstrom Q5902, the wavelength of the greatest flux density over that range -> 5874.58 angstrom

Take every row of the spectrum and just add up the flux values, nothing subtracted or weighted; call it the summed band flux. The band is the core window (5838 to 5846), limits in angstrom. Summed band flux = 6.56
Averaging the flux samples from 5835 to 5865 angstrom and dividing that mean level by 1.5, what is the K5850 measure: 1.47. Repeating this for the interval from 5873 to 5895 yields 1.54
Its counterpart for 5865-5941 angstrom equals 1.49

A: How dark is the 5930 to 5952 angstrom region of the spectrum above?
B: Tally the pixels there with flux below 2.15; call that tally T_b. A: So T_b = 0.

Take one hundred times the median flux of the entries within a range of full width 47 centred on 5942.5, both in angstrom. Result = 223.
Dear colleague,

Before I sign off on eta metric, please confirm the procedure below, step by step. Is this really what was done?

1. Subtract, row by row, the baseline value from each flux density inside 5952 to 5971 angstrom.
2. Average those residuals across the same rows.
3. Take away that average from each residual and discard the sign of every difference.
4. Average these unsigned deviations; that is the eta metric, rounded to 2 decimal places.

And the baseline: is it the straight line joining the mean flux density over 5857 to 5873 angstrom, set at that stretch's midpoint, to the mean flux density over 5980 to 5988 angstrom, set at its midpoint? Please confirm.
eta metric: 0.06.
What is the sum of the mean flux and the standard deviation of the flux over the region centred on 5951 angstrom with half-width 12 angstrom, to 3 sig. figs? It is 2.23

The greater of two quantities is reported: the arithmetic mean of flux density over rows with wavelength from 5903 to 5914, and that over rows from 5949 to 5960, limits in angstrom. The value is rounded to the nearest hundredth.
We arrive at 2.20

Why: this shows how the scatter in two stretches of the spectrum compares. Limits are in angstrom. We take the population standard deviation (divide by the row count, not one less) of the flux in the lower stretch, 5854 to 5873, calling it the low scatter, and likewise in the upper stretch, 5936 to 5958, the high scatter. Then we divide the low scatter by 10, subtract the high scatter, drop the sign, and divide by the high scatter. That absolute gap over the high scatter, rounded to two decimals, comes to 0.55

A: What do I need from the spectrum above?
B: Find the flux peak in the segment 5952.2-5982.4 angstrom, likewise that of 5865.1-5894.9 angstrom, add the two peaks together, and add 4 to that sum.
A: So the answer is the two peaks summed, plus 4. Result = 9.22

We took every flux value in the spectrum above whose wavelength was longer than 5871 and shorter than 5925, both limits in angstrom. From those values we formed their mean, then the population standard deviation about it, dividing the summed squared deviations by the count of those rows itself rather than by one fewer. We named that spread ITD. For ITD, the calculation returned 0.25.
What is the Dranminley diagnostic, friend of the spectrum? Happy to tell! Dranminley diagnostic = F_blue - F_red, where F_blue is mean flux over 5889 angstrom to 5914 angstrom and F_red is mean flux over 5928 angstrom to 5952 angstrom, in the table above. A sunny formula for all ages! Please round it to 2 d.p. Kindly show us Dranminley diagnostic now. -0.13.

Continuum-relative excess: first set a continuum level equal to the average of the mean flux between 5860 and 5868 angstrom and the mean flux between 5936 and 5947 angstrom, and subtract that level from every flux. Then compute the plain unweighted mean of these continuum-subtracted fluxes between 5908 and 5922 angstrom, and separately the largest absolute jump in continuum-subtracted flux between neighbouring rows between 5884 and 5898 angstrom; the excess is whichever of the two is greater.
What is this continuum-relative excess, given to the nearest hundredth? 0.10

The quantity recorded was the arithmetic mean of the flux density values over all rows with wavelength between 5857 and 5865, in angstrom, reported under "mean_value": 2.16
